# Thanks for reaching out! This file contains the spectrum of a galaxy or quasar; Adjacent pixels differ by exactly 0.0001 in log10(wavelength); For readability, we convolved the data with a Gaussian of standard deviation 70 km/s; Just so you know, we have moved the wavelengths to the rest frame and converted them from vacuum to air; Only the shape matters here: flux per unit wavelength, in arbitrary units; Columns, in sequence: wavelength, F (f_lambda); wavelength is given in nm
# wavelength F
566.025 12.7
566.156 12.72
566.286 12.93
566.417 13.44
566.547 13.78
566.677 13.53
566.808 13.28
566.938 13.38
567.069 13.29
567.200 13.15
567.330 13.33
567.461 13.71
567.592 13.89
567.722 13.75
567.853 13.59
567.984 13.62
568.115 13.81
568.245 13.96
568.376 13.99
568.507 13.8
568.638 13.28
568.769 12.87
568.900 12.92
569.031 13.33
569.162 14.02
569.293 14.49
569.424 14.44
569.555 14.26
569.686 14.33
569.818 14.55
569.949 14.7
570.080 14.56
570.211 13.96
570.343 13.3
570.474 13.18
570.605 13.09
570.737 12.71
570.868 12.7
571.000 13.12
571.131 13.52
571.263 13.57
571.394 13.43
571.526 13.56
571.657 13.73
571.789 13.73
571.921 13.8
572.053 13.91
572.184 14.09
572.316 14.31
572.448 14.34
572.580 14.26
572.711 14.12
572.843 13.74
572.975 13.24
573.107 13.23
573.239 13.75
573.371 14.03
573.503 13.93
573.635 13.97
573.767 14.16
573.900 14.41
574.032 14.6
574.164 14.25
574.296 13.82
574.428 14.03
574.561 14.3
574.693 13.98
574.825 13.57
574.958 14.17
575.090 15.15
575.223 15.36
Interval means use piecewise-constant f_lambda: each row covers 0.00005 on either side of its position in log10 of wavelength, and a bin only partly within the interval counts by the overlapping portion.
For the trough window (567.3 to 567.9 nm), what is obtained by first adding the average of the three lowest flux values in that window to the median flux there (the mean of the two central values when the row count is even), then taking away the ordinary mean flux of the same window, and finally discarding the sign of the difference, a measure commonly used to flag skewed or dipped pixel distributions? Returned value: 13.6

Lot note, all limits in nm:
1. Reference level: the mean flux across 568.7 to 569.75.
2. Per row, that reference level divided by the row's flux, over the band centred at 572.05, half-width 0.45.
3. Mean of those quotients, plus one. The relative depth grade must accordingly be 1.99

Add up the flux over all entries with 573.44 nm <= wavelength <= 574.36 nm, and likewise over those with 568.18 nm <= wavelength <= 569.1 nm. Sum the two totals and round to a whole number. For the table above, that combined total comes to 193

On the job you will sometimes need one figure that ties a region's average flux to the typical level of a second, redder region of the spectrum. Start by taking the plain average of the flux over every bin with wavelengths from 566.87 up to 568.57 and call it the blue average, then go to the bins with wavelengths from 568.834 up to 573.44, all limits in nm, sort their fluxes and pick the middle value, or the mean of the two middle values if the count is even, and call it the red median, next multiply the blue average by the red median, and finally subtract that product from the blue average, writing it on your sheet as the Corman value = -174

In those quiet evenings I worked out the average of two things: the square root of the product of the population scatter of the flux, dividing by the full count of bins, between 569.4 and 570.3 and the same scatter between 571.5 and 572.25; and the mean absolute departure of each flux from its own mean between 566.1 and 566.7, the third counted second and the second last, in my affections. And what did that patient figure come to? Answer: 0.28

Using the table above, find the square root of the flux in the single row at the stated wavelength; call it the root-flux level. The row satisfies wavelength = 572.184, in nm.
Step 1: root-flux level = 3.75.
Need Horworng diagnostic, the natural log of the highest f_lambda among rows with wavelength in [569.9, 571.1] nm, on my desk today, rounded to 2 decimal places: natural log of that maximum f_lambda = 2.69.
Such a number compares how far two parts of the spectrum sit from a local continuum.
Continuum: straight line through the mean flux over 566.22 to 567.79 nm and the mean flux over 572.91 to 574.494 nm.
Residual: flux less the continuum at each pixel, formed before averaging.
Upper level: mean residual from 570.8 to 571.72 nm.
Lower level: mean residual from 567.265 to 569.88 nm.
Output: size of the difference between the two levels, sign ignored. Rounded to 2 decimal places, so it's 0.62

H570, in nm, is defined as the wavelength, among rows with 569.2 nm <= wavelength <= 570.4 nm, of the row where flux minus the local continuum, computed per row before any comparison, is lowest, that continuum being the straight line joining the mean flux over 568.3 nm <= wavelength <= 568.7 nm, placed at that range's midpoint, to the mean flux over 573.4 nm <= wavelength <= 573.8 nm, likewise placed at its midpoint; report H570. 570.343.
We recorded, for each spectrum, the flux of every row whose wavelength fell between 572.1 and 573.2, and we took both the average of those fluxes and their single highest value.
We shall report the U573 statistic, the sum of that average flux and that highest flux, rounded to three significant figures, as 28.3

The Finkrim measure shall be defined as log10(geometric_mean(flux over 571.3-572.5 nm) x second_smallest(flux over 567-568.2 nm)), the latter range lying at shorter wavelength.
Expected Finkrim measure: 2.27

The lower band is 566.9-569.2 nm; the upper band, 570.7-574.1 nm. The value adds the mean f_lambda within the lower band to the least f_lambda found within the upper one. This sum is 26.2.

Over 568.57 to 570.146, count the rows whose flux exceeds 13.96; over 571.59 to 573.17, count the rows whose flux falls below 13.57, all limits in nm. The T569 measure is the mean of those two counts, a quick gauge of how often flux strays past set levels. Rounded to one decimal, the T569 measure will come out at 5.0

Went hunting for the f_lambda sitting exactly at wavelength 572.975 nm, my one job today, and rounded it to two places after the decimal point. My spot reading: 13.24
